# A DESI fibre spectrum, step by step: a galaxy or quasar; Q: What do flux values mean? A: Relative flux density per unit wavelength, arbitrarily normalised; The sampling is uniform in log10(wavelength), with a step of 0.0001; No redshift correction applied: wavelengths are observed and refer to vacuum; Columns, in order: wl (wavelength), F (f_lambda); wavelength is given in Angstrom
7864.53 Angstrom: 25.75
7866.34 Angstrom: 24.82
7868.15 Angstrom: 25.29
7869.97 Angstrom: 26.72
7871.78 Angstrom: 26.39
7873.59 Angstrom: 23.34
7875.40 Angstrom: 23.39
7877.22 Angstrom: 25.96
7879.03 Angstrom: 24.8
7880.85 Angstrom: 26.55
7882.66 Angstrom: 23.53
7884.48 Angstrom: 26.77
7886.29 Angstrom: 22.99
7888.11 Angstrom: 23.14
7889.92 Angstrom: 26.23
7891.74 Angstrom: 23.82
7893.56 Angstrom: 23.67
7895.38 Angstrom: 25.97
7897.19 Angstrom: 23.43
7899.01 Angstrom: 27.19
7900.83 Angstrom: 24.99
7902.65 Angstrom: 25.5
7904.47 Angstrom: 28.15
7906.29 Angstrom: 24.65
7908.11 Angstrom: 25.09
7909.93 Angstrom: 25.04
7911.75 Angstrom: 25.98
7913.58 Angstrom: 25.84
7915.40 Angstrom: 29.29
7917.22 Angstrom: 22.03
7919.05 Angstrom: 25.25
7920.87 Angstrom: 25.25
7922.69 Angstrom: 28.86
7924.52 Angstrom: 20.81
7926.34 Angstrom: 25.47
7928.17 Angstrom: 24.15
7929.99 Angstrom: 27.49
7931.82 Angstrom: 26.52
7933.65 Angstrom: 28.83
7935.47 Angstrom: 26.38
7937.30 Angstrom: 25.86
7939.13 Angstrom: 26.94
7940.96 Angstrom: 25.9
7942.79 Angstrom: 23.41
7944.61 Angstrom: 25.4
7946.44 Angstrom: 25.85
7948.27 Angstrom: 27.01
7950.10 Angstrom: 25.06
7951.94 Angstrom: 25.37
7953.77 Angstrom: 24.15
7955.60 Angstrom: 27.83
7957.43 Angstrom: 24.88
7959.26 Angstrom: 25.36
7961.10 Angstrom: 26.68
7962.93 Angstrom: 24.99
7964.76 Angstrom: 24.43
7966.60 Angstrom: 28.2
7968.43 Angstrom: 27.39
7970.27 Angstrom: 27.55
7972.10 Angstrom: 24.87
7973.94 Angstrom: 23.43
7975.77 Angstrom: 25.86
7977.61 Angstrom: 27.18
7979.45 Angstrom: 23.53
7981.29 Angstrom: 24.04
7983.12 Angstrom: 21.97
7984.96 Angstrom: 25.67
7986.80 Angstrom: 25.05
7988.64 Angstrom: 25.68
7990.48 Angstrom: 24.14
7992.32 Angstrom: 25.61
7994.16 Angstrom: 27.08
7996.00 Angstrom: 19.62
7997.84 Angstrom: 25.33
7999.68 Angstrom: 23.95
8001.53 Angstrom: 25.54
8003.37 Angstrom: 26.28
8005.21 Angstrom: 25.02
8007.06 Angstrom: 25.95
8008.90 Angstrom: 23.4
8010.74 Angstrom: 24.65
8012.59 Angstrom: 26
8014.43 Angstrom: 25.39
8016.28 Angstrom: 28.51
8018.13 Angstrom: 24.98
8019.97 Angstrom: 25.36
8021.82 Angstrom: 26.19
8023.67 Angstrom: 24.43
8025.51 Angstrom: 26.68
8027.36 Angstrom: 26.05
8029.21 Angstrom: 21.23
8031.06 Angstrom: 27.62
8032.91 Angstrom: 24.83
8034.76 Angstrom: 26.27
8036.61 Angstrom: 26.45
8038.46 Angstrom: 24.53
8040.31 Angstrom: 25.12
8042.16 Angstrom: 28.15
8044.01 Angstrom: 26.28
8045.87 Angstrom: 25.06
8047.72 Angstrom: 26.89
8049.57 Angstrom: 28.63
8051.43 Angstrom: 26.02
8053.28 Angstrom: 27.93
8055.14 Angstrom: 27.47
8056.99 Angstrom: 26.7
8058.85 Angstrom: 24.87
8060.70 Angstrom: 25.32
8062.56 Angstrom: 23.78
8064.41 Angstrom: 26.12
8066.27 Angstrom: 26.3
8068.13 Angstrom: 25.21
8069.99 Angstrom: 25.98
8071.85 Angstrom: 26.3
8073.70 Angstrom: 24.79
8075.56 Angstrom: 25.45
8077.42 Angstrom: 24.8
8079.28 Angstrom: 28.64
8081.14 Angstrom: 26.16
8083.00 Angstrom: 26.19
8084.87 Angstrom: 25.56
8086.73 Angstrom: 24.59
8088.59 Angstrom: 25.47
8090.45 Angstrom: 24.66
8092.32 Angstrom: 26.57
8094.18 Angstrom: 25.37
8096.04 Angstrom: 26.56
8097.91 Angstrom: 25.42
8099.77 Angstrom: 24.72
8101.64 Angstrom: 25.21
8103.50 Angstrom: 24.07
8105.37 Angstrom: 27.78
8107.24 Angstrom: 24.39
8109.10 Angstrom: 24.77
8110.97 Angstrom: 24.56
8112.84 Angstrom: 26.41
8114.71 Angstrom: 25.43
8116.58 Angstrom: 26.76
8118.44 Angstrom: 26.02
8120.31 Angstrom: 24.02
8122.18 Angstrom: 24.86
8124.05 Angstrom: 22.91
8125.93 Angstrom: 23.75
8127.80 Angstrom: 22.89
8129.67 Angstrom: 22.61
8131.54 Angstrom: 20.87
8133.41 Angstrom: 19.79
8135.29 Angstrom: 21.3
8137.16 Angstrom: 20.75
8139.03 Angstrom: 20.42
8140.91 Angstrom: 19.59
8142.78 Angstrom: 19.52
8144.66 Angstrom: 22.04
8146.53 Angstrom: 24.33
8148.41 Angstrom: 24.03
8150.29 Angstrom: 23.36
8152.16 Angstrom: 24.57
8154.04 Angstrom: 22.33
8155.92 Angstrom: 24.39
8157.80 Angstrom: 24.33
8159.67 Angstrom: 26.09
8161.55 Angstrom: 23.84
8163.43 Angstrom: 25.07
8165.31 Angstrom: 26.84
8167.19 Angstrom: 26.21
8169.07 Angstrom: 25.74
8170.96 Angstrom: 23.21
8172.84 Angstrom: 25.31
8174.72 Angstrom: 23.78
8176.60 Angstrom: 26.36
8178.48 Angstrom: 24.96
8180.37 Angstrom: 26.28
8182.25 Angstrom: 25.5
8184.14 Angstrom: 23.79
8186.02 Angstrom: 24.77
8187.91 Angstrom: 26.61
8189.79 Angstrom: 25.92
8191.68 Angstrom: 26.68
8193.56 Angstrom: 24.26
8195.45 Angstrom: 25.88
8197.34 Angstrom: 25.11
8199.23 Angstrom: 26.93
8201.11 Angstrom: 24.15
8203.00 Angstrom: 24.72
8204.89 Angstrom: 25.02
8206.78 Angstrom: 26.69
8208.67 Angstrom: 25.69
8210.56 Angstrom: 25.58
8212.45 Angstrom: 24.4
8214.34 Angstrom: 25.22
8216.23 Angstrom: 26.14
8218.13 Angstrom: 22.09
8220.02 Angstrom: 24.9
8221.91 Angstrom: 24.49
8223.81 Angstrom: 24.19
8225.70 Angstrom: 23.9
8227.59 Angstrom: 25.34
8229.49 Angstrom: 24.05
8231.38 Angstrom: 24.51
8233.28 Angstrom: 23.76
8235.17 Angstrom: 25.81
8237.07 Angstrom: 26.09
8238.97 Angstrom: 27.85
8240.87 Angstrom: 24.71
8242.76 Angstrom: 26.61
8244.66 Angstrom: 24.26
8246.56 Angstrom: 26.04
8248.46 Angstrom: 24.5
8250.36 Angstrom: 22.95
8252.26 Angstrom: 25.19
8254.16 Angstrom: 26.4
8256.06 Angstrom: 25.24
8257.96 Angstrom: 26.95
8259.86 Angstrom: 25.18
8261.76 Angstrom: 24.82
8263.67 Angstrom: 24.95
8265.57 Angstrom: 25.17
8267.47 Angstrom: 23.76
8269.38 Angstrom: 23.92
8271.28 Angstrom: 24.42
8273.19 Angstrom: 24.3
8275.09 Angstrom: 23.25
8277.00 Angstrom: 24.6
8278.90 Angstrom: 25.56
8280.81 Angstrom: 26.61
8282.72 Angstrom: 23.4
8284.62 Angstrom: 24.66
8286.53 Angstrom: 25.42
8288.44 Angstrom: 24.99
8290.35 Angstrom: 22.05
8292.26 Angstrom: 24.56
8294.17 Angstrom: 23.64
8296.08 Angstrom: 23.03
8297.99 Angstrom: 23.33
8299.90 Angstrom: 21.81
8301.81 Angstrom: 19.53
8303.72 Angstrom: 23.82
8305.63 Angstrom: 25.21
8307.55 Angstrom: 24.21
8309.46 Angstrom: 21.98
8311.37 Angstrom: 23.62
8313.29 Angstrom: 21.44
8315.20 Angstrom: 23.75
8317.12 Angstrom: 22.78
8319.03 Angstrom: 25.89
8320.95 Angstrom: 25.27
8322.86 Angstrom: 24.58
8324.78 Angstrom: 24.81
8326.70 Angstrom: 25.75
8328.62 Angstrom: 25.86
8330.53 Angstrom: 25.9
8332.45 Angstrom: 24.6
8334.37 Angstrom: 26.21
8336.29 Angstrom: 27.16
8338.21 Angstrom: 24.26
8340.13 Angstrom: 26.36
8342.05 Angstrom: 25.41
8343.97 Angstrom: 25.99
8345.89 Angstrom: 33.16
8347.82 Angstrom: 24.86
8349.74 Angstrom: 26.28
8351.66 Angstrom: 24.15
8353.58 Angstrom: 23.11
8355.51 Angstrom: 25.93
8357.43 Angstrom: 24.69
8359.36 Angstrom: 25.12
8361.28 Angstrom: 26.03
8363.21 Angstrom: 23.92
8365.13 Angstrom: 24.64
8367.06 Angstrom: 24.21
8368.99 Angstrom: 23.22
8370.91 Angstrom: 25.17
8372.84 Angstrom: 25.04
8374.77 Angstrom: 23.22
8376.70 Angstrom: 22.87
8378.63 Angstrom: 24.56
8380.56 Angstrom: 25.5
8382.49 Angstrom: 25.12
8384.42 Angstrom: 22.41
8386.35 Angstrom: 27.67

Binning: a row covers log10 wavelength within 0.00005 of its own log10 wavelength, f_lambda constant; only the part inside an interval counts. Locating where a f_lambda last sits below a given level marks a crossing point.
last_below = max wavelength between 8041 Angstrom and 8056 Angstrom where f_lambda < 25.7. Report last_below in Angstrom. 8045.87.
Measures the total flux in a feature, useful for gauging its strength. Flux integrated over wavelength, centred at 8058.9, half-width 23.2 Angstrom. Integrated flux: 1212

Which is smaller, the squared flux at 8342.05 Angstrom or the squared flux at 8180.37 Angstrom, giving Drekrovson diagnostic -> 646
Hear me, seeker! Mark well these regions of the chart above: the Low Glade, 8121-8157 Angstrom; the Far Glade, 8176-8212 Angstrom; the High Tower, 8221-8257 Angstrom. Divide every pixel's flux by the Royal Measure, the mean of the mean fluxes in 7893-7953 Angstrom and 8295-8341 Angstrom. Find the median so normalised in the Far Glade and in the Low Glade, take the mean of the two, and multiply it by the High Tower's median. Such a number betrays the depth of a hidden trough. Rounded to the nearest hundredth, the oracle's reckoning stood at 0.96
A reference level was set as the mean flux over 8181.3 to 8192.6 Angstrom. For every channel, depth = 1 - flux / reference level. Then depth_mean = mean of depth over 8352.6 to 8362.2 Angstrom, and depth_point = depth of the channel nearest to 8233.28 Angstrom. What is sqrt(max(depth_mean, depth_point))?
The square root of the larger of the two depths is 0.26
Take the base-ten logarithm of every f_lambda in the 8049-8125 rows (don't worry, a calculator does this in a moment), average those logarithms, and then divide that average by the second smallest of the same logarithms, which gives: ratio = 1.02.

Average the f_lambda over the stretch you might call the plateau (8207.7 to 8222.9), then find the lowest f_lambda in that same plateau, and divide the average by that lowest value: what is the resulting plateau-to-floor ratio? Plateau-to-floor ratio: 1.12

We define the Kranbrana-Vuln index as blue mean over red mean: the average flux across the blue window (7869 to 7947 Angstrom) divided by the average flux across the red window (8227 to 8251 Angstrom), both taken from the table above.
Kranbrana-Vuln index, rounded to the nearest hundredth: 1.01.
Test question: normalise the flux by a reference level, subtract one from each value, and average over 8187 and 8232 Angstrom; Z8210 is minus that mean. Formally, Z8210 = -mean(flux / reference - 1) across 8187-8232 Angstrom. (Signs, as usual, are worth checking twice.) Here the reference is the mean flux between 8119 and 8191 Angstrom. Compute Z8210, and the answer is -0.056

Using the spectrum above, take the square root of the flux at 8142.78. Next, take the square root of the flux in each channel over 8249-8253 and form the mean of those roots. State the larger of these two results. 4.90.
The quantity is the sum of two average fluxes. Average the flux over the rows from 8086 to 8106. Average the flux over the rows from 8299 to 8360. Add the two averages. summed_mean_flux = 50.3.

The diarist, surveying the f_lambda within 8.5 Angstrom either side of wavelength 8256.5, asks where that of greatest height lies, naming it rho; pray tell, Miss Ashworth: 8257.96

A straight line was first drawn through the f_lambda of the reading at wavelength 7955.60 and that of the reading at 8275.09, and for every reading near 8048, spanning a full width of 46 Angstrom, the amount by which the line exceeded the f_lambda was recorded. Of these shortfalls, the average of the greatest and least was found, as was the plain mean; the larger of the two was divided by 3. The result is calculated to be 0.57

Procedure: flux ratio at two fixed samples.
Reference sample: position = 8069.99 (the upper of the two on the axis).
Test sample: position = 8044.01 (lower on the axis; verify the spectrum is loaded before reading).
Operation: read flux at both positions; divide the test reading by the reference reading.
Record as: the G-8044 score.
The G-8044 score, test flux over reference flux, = 1.01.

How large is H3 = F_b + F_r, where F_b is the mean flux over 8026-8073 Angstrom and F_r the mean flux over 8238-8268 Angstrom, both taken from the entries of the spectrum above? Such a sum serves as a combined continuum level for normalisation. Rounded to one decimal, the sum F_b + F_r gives 51.3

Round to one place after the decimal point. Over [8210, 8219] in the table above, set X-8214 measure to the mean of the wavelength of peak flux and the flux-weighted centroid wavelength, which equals 8215.2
